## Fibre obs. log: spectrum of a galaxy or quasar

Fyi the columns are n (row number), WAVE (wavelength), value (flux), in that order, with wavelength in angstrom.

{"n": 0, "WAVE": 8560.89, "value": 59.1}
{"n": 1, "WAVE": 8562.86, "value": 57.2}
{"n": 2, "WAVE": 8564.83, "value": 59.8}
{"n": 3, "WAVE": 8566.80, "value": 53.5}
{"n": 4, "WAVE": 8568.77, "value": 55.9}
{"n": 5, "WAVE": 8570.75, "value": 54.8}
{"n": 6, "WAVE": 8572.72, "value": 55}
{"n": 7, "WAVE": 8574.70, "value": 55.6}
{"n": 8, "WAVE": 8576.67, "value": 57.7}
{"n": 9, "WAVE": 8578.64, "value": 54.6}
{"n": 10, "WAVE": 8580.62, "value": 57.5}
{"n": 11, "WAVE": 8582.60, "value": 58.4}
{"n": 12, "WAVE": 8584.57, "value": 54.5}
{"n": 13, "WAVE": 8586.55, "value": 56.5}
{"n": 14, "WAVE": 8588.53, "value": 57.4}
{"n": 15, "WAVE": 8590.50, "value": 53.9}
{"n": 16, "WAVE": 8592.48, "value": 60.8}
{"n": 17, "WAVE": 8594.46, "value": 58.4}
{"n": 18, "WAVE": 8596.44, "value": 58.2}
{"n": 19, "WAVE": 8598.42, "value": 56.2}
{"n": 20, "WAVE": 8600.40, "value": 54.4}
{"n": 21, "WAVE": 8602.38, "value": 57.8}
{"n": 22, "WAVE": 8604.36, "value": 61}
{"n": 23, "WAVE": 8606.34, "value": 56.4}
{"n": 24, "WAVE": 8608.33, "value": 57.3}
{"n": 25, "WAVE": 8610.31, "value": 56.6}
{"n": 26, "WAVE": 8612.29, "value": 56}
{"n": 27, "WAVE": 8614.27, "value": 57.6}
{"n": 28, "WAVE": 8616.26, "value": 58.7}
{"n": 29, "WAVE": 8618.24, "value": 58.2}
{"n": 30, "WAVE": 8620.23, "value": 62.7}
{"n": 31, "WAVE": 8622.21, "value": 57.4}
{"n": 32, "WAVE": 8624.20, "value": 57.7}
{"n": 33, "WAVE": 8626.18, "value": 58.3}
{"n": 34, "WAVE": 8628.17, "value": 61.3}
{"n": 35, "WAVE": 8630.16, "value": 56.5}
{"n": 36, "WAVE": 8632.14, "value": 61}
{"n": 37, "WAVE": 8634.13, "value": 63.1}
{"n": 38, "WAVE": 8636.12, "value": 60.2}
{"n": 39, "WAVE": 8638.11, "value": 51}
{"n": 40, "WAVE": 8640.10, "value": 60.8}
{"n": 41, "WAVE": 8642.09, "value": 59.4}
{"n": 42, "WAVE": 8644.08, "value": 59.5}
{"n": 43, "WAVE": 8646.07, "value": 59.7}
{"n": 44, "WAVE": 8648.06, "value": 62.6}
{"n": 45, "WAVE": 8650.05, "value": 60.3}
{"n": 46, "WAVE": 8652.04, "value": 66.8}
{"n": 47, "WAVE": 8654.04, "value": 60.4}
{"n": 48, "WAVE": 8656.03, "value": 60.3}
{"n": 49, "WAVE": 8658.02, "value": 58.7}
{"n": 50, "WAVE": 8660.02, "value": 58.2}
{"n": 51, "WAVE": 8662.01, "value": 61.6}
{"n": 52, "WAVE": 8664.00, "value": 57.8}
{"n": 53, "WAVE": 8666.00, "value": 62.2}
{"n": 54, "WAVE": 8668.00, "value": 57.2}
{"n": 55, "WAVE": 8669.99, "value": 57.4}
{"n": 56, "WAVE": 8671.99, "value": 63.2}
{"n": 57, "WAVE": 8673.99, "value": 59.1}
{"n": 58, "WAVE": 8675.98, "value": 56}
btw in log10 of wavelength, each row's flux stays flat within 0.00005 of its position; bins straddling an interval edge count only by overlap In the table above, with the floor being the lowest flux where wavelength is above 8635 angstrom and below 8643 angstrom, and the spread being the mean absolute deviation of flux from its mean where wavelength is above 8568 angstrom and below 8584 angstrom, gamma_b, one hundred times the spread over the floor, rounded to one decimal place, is 2.5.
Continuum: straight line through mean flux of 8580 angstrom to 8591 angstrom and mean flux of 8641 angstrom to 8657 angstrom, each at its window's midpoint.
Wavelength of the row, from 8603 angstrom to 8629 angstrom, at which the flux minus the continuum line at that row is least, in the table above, 8612.29 angstrom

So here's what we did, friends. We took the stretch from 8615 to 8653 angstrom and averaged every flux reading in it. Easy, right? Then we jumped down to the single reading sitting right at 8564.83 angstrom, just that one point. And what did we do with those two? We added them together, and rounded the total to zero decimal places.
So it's 120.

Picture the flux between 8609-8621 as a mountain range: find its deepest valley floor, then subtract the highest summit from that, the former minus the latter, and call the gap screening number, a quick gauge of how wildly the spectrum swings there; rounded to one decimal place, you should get -6.7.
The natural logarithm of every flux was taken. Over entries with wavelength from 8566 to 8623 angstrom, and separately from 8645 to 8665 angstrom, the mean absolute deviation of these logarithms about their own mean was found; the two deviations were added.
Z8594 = 0.0584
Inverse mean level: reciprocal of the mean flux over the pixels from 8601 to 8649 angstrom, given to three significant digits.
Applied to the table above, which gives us 0.0170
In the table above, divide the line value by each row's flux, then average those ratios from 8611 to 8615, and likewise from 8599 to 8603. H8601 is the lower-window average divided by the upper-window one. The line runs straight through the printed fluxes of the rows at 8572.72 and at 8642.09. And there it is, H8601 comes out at 1.00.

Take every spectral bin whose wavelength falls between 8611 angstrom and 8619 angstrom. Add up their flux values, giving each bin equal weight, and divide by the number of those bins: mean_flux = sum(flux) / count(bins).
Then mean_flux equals 57.6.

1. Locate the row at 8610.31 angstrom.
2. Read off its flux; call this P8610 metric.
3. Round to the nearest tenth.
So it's 56.6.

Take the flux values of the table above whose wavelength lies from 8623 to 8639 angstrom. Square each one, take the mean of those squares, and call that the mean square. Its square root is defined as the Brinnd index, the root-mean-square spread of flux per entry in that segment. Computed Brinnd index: 58.7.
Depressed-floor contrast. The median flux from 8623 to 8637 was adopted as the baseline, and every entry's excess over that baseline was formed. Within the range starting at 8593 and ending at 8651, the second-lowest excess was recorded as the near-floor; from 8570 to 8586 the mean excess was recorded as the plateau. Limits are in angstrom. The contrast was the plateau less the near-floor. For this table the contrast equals 1.6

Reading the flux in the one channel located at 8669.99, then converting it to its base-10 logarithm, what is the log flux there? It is 1.76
